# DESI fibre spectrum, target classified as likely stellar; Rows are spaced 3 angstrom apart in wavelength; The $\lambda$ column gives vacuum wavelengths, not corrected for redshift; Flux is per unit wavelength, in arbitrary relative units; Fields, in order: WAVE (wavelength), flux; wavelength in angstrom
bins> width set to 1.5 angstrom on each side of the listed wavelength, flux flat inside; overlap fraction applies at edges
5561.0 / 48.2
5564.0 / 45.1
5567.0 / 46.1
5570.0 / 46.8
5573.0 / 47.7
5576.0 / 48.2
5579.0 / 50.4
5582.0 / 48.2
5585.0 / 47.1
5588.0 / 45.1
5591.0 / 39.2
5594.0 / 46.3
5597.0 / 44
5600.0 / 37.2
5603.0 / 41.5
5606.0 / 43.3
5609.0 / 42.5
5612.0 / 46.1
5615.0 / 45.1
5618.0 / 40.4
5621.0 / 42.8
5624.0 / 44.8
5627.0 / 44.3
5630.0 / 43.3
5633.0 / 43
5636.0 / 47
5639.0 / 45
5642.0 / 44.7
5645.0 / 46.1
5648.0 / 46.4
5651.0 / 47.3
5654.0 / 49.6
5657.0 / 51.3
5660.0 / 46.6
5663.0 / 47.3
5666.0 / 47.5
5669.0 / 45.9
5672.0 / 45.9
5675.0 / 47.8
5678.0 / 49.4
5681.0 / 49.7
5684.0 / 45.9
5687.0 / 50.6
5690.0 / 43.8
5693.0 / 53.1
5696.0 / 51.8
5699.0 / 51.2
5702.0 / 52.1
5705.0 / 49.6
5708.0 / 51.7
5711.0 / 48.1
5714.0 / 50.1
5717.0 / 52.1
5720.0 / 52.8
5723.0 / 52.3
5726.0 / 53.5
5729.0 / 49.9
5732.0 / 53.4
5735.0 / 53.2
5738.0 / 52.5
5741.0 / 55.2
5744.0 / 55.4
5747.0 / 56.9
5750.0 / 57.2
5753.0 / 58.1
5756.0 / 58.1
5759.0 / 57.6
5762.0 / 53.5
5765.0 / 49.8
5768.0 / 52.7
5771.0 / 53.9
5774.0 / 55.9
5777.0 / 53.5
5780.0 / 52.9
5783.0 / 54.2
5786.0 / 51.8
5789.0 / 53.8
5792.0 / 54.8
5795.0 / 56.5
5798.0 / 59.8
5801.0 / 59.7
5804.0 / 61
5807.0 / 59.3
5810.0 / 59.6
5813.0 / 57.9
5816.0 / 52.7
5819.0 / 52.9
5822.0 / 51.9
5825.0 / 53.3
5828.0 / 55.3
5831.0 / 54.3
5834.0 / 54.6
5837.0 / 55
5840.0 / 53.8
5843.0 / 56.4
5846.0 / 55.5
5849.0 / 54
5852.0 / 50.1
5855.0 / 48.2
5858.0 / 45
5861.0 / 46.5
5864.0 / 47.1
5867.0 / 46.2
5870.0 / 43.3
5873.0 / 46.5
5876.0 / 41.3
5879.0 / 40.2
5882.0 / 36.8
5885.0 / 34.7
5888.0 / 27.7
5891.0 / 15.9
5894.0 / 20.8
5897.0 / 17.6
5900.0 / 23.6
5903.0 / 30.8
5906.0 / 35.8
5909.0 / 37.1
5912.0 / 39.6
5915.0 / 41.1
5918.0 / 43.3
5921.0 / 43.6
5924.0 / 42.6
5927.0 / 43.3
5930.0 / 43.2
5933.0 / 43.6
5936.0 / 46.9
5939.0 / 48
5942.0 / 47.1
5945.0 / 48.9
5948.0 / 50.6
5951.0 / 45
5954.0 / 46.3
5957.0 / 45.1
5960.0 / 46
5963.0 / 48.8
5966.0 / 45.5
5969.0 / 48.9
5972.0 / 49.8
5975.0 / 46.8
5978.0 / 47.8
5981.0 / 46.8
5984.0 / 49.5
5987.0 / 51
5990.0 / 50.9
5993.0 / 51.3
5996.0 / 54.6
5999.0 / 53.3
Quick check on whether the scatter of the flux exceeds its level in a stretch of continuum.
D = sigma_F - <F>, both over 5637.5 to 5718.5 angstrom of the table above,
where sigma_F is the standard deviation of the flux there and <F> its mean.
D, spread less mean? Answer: -45.9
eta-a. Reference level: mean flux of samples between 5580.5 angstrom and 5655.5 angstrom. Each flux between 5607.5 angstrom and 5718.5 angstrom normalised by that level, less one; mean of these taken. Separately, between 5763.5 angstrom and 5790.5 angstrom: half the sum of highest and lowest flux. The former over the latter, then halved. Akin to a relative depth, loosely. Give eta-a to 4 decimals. 0.0006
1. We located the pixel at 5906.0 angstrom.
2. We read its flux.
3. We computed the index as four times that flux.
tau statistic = 143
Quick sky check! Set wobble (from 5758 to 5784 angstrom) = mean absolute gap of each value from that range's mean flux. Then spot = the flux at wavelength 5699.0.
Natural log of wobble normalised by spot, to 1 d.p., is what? -3.6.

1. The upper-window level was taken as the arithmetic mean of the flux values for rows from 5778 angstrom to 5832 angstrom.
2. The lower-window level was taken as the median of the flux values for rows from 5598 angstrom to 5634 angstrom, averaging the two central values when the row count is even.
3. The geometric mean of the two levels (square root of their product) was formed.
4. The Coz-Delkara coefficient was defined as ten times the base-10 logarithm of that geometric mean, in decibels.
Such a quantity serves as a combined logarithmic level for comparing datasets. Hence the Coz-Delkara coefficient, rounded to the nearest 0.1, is 16.9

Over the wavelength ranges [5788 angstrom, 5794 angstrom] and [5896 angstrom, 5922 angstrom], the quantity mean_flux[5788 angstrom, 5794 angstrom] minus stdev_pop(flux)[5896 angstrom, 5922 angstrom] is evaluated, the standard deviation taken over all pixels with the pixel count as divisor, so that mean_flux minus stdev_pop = 46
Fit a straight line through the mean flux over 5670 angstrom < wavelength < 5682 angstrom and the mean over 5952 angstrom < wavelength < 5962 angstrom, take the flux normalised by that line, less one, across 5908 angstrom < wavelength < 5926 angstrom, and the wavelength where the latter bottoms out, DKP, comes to 5909.0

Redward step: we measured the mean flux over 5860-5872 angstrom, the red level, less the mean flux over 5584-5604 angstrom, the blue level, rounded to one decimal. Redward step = 2.9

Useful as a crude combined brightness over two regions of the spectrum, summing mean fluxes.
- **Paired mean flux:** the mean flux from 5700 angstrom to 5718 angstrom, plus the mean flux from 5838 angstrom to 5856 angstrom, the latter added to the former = 104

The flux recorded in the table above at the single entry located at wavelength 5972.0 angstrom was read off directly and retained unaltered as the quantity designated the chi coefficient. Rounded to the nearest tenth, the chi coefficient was 49.8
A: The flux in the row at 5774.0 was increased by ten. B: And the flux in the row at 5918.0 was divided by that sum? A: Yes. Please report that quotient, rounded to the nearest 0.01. 0.66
